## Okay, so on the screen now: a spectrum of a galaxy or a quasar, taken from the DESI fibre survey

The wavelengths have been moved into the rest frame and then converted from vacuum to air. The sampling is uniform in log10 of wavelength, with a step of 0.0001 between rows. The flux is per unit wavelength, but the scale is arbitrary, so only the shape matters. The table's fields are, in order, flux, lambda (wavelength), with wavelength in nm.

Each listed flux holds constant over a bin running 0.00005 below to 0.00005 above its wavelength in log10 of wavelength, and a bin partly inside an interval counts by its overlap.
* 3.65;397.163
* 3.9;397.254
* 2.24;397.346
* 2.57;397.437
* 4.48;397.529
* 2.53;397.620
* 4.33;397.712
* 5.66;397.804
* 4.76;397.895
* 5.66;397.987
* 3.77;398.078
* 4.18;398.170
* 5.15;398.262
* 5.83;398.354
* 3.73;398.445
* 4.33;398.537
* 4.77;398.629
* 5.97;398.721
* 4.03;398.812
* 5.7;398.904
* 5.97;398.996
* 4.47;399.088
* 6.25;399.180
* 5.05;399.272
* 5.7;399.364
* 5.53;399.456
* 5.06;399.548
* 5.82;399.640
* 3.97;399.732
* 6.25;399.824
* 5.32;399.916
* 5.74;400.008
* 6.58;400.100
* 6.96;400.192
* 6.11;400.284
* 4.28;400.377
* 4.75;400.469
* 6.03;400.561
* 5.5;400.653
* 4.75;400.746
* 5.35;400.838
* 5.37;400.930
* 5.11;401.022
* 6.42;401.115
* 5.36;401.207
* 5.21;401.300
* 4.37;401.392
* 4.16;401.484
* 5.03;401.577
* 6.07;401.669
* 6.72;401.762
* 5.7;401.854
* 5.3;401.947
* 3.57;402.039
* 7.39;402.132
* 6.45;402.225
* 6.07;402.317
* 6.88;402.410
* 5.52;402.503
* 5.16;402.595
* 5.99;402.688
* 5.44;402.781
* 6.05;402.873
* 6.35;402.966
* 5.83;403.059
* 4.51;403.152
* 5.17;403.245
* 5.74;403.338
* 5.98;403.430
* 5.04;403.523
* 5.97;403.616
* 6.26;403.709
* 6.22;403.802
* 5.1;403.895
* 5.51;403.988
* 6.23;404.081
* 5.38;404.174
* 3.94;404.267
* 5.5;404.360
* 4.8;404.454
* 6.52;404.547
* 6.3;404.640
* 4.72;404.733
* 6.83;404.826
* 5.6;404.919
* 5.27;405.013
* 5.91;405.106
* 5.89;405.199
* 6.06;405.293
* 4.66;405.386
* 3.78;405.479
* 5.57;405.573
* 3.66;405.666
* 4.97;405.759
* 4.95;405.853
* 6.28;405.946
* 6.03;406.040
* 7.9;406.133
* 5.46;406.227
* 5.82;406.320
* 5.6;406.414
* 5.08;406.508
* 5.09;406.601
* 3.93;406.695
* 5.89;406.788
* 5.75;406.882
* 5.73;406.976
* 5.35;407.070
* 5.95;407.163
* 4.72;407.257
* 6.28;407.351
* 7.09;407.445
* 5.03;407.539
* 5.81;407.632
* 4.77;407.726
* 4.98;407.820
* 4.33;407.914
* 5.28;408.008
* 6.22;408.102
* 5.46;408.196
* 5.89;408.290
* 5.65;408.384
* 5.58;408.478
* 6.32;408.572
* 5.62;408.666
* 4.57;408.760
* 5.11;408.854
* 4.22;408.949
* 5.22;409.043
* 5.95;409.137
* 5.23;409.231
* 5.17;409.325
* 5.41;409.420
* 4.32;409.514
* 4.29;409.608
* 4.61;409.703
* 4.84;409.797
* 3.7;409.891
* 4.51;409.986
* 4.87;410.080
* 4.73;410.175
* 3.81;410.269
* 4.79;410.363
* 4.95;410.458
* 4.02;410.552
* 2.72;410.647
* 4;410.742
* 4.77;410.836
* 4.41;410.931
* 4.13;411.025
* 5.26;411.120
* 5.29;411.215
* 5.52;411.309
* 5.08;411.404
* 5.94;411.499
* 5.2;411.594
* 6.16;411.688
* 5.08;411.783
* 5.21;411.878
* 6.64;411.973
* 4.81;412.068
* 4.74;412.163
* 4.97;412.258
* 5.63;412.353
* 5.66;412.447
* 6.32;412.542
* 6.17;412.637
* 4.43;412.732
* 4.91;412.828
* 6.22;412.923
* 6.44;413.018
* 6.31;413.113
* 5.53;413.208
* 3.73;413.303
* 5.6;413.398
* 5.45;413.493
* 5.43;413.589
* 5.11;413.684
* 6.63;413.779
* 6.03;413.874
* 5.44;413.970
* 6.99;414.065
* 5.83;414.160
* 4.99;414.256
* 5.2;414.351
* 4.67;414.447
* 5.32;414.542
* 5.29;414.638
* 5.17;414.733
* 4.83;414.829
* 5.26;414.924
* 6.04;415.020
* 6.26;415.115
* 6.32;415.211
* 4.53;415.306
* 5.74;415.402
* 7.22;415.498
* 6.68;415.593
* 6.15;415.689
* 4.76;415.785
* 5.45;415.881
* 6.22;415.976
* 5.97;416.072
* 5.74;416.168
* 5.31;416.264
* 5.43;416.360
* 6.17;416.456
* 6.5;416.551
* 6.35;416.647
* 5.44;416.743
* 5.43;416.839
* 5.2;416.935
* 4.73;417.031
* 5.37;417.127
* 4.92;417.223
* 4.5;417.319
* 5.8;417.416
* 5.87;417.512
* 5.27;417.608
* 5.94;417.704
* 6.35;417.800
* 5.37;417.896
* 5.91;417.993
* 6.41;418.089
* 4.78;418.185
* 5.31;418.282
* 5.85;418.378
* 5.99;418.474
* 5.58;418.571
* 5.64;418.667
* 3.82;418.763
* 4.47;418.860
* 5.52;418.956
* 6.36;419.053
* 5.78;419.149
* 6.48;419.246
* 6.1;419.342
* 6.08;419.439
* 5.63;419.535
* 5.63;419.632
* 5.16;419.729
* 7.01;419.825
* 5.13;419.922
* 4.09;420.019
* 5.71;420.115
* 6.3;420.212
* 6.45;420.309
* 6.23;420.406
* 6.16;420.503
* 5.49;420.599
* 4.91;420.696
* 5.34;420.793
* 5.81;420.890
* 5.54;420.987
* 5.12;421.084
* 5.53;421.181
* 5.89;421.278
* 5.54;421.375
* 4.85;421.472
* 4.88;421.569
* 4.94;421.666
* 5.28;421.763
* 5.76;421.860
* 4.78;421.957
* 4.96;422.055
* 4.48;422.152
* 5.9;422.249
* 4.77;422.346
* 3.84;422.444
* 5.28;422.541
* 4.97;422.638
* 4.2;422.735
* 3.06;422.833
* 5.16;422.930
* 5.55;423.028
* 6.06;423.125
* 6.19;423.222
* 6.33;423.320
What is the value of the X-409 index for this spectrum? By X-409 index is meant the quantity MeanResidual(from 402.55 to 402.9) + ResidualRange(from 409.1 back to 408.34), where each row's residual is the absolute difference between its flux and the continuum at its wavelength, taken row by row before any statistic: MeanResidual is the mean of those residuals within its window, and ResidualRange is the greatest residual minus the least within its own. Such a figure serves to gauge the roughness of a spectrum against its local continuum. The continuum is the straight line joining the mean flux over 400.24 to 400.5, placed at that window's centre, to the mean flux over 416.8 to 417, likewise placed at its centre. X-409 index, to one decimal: 1.7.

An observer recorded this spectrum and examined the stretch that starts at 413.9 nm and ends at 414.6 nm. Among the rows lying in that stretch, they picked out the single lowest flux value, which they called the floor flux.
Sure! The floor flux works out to 4.67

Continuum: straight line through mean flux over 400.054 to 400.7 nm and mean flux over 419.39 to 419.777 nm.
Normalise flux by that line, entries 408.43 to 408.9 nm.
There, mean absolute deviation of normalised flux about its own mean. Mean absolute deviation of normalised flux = 0.084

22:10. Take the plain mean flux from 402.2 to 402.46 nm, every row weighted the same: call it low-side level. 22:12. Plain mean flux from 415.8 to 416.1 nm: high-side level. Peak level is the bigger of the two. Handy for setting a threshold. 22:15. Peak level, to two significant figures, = 6.5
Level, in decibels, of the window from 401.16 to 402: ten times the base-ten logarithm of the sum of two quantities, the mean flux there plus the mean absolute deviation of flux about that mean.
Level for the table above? 7.7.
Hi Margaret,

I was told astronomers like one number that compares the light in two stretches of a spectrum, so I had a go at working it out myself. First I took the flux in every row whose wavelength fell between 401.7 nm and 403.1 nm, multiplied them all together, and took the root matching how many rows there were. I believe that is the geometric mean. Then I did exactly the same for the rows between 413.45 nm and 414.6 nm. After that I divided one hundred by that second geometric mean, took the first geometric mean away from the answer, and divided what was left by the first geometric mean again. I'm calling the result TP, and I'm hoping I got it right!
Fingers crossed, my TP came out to 2.1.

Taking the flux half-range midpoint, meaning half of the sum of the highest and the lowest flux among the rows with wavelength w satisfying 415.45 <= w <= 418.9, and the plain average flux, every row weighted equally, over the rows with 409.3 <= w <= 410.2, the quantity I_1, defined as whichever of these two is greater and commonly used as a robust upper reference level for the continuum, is 5.520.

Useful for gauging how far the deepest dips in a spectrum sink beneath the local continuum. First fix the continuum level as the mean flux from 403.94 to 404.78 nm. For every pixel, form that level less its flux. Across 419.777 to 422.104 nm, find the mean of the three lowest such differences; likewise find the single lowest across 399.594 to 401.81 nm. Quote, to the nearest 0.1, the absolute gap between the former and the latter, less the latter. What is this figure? 1.9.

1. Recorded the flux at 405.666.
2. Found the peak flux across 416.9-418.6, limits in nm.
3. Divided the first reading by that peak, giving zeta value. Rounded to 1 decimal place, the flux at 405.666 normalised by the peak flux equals 0.6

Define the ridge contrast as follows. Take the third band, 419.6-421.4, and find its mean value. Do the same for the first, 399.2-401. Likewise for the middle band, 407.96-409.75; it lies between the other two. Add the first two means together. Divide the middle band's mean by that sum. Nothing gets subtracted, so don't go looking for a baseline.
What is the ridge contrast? 0.474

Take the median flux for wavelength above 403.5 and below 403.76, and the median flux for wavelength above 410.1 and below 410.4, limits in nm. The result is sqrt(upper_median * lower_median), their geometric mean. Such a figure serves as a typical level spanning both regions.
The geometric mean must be 5.3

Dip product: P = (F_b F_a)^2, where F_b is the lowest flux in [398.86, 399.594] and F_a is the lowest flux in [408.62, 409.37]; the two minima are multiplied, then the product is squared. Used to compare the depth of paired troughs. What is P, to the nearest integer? 356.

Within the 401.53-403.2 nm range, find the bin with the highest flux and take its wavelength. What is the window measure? 402.132 nm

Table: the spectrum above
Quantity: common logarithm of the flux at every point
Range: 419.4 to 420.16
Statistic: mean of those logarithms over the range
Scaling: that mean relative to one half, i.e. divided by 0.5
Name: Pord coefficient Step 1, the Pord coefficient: 1.48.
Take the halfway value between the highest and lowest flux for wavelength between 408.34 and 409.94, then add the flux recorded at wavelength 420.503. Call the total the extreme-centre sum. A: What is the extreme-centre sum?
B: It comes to 11.2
